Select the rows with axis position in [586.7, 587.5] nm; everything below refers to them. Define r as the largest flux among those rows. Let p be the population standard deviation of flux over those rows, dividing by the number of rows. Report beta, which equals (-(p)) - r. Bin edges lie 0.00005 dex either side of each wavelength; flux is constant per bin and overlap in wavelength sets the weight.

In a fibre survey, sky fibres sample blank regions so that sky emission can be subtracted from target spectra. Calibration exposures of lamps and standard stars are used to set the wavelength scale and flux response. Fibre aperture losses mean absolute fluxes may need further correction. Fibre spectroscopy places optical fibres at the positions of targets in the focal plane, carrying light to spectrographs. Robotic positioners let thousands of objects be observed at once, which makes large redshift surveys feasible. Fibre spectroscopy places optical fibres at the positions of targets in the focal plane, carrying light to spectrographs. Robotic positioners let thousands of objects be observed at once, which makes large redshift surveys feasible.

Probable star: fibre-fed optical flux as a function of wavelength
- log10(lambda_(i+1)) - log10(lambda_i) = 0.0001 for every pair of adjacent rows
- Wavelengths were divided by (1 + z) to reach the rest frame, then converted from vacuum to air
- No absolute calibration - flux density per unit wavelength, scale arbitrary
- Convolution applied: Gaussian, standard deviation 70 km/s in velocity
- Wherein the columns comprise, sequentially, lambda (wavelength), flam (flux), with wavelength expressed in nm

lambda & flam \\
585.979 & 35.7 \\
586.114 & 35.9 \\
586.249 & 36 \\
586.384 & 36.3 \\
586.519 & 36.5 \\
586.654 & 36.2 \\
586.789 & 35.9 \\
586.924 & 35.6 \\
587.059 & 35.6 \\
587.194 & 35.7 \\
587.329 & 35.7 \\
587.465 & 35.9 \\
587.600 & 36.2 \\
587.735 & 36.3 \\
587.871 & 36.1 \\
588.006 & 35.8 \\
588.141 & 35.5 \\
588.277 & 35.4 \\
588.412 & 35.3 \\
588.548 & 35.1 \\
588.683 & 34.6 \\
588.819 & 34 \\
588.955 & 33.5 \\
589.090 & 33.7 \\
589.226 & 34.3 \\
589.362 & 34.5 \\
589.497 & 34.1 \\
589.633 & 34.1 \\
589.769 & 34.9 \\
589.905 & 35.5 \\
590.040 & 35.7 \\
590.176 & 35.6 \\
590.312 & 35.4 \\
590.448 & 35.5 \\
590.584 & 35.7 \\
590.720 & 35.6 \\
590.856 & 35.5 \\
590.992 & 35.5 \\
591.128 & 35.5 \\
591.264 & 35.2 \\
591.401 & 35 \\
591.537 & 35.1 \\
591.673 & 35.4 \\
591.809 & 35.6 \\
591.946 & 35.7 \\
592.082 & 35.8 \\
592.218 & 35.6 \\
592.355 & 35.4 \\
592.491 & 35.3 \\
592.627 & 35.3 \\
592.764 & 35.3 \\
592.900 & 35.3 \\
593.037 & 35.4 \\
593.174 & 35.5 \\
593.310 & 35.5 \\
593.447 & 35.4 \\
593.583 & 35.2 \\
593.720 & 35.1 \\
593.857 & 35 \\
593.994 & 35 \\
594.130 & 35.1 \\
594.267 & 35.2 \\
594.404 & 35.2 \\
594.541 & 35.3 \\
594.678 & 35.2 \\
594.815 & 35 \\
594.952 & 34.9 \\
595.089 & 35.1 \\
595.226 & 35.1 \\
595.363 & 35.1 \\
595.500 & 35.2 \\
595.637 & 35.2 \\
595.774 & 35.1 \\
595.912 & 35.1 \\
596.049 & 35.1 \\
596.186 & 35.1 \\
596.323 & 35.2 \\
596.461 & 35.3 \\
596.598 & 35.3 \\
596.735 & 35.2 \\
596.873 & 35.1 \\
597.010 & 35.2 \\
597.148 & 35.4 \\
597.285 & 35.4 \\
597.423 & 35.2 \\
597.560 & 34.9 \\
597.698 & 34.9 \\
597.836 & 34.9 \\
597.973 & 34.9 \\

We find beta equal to -36.0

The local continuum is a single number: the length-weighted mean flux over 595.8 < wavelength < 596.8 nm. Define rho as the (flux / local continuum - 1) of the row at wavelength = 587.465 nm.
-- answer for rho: 0.020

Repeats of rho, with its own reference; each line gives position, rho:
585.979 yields 0.015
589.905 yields 0.009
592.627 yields 0.003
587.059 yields 0.012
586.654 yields 0.029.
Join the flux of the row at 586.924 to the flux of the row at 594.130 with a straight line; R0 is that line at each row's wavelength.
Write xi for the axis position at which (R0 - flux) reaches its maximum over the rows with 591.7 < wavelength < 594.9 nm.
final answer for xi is 593.857 nm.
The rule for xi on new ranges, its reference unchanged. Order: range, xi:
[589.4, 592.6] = 589.497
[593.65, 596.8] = 594.952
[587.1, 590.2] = 588.955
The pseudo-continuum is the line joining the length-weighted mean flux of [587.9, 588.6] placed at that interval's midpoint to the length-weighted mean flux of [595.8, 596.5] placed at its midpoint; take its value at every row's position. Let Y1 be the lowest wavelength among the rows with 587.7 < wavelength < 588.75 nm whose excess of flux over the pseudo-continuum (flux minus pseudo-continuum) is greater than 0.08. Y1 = 587.735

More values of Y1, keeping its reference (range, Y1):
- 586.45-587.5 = 586.519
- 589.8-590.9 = 589.905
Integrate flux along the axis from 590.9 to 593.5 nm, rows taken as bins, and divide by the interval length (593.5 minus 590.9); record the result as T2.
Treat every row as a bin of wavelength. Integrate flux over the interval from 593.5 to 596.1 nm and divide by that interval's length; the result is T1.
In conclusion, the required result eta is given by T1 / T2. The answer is 0.99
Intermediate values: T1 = 35.1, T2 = 35.4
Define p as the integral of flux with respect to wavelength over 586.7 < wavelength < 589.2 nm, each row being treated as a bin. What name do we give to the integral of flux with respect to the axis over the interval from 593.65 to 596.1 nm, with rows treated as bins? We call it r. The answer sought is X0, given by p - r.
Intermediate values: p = 88.3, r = 86.0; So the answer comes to 2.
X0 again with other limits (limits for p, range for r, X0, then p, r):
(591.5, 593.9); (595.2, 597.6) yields 0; 84.9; 84.5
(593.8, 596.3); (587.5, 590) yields 0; 87.8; 87.4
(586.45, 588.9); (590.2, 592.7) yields -1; 87.3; 88.6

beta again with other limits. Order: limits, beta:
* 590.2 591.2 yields -35.8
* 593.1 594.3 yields -35.7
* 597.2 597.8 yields -35.6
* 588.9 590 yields -36.1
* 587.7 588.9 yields -37.0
